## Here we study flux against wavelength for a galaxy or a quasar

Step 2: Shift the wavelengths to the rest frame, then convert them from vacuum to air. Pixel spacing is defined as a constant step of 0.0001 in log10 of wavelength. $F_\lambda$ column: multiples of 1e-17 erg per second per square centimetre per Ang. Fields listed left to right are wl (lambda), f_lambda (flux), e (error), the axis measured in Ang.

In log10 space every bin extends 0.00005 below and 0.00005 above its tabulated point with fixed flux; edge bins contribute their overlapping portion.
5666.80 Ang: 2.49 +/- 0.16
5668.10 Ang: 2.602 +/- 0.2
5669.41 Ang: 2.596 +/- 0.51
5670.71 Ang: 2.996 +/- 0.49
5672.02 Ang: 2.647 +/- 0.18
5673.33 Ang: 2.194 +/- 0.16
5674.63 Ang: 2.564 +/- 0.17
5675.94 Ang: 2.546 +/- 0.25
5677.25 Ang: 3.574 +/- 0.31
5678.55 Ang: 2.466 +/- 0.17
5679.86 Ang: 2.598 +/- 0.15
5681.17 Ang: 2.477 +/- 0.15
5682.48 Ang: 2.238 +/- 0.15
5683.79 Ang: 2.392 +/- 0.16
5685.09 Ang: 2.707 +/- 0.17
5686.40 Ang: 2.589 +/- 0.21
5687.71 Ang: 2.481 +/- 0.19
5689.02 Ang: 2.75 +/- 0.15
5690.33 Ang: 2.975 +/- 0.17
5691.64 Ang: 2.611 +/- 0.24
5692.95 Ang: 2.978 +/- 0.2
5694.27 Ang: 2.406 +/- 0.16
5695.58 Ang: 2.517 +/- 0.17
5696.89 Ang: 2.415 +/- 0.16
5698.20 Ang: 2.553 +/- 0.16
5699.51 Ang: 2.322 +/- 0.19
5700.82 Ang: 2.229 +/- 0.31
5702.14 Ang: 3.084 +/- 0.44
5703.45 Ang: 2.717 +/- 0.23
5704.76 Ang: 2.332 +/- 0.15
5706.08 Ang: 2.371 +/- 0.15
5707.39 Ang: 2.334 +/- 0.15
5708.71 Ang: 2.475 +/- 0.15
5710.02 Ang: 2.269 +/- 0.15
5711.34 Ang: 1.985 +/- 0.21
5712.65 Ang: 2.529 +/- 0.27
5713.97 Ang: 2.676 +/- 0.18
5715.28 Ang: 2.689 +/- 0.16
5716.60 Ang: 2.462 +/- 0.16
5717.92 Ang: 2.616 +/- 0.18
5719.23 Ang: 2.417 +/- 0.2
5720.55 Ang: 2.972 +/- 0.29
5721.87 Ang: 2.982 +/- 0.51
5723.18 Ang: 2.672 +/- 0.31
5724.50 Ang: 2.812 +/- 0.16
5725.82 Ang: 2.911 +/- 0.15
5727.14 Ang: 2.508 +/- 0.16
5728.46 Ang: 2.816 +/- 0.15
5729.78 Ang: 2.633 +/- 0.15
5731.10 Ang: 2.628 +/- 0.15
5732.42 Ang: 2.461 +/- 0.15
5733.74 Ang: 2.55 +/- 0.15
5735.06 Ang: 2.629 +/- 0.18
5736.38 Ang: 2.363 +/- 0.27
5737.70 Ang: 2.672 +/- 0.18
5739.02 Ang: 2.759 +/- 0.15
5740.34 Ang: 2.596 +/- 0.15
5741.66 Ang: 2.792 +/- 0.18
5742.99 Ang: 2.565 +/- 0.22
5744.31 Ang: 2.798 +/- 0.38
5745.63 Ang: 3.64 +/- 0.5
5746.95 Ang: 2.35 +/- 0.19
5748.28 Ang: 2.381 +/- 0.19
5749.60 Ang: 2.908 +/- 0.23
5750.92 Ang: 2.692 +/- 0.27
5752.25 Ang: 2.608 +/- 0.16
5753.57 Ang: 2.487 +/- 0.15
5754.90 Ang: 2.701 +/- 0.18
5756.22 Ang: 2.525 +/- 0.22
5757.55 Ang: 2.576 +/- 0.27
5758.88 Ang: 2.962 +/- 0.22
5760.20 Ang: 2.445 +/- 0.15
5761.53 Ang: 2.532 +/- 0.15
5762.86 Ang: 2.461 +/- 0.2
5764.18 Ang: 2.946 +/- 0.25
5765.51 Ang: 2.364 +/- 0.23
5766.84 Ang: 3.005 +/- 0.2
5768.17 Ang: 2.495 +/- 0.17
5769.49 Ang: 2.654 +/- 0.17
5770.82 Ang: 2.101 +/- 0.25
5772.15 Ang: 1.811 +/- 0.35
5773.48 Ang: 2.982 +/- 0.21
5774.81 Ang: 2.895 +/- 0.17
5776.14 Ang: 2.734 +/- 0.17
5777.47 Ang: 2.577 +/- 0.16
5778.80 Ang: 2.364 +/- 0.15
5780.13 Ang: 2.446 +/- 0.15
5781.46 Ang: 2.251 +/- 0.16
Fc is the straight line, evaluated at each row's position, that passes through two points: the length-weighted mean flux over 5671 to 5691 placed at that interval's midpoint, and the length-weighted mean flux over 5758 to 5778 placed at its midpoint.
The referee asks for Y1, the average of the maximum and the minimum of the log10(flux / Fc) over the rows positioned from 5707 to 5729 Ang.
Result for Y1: -0.03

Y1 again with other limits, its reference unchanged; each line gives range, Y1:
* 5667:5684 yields 0.03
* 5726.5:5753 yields 0.05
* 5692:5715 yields -0.02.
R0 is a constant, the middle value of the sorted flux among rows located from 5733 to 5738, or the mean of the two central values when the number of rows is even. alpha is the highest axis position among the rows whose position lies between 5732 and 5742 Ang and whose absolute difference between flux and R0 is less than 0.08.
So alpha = 5740.34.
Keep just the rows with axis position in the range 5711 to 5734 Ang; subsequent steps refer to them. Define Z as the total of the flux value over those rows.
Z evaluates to 47.3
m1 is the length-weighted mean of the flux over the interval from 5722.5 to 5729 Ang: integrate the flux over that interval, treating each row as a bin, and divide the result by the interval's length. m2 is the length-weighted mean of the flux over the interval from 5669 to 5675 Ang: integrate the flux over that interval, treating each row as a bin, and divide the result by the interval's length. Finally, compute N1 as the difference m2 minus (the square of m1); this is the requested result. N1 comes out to -4.9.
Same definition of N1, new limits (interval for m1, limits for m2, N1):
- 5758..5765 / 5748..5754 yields -4.4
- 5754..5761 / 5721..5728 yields -4.1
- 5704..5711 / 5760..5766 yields -2.9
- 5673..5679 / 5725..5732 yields -4.6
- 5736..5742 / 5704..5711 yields -4.6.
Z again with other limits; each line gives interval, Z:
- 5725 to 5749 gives 48.1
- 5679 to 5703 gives 46.3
